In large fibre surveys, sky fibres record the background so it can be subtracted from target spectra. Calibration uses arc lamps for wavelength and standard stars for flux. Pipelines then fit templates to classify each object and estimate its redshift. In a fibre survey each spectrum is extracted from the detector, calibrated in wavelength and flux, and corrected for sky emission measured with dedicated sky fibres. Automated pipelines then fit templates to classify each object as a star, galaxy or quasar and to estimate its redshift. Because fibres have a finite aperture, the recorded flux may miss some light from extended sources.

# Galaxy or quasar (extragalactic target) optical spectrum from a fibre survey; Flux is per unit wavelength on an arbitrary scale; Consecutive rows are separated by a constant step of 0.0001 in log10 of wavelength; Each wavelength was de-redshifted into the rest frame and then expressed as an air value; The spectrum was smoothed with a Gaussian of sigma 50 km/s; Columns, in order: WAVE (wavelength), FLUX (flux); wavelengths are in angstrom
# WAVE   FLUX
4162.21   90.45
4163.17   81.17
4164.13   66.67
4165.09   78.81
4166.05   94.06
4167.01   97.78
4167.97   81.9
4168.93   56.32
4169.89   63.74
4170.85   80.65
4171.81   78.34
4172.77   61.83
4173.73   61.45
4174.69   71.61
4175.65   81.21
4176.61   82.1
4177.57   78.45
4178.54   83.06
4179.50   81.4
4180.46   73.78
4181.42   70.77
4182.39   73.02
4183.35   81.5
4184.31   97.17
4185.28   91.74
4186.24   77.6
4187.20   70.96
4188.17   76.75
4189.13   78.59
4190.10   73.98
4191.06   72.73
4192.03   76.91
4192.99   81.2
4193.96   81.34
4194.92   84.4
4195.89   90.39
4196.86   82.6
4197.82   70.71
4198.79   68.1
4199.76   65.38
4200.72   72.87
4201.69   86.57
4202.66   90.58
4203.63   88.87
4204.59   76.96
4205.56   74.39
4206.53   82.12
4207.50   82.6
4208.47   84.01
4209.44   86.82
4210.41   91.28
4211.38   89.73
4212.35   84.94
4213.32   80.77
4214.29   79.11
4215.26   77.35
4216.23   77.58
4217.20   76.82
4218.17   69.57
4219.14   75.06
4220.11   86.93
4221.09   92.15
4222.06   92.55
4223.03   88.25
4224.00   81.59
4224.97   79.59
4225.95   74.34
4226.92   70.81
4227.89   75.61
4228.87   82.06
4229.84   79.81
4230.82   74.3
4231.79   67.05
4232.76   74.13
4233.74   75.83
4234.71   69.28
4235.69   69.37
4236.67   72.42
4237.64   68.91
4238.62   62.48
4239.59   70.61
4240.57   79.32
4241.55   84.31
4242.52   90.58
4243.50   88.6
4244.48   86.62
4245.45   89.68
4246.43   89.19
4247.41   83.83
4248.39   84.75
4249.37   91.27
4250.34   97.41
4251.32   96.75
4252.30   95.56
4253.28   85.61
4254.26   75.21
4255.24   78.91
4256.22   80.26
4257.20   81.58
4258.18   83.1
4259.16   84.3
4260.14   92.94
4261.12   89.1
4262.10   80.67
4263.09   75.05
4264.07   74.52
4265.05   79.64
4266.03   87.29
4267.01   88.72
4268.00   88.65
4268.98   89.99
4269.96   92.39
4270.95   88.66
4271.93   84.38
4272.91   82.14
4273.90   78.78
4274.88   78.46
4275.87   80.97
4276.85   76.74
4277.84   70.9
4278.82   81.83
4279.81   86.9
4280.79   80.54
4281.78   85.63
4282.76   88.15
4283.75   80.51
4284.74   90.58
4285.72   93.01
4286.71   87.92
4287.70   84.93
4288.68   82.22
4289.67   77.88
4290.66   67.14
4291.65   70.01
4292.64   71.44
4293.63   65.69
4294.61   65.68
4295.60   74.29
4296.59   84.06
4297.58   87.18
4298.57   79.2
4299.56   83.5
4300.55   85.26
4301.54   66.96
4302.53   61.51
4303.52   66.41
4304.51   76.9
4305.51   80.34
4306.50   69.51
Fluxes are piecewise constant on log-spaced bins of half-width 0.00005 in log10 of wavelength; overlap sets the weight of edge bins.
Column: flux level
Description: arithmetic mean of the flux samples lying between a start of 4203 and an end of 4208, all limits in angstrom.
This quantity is 81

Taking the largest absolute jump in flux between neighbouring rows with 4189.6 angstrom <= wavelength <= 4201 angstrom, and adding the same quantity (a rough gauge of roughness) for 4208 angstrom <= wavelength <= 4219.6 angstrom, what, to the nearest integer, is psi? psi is 19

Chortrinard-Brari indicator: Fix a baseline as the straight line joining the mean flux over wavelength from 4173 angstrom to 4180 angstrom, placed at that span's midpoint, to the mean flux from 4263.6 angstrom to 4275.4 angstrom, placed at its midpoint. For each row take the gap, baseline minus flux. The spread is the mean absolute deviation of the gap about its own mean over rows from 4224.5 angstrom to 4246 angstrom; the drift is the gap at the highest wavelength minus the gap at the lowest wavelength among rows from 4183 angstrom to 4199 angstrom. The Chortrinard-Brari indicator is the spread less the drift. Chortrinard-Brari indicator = -8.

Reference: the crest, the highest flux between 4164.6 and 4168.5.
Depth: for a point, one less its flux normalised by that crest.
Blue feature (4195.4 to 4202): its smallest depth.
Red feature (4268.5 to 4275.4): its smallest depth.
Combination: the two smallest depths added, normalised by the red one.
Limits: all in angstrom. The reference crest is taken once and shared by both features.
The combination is 2.4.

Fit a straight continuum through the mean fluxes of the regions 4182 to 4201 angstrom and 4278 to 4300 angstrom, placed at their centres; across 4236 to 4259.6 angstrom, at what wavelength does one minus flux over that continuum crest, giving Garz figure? 4238.62 angstrom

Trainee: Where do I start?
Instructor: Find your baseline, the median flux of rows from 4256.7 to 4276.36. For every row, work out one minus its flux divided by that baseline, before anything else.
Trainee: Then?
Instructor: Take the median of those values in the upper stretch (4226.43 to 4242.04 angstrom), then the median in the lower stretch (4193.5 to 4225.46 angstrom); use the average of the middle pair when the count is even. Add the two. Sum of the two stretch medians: 0.143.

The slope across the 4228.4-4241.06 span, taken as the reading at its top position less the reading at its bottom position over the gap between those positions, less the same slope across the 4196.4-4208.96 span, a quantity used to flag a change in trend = -0.36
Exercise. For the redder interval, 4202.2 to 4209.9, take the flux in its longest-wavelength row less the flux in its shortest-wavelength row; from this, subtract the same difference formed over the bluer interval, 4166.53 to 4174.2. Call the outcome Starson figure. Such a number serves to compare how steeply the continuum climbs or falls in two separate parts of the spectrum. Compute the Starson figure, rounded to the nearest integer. 33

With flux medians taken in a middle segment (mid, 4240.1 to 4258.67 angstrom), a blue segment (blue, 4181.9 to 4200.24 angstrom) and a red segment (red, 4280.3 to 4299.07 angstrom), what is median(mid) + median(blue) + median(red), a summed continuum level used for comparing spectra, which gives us 244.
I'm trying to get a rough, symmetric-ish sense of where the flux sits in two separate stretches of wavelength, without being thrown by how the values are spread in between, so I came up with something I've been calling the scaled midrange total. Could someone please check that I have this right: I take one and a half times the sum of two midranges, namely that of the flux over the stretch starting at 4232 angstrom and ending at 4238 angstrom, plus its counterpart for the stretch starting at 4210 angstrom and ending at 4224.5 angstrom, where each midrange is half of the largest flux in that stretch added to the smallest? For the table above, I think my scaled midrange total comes 230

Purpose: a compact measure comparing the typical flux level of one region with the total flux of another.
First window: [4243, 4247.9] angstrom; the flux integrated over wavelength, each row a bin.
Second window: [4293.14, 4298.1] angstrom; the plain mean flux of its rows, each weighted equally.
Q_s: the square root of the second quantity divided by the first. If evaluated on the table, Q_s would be 0.42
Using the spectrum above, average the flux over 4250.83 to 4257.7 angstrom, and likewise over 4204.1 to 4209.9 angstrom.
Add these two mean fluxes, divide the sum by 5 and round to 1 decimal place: 33.2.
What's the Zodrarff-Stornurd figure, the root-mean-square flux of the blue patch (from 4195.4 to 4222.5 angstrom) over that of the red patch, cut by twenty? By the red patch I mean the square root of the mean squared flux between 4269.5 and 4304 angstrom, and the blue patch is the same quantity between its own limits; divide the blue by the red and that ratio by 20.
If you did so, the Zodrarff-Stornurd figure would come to 0.0511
